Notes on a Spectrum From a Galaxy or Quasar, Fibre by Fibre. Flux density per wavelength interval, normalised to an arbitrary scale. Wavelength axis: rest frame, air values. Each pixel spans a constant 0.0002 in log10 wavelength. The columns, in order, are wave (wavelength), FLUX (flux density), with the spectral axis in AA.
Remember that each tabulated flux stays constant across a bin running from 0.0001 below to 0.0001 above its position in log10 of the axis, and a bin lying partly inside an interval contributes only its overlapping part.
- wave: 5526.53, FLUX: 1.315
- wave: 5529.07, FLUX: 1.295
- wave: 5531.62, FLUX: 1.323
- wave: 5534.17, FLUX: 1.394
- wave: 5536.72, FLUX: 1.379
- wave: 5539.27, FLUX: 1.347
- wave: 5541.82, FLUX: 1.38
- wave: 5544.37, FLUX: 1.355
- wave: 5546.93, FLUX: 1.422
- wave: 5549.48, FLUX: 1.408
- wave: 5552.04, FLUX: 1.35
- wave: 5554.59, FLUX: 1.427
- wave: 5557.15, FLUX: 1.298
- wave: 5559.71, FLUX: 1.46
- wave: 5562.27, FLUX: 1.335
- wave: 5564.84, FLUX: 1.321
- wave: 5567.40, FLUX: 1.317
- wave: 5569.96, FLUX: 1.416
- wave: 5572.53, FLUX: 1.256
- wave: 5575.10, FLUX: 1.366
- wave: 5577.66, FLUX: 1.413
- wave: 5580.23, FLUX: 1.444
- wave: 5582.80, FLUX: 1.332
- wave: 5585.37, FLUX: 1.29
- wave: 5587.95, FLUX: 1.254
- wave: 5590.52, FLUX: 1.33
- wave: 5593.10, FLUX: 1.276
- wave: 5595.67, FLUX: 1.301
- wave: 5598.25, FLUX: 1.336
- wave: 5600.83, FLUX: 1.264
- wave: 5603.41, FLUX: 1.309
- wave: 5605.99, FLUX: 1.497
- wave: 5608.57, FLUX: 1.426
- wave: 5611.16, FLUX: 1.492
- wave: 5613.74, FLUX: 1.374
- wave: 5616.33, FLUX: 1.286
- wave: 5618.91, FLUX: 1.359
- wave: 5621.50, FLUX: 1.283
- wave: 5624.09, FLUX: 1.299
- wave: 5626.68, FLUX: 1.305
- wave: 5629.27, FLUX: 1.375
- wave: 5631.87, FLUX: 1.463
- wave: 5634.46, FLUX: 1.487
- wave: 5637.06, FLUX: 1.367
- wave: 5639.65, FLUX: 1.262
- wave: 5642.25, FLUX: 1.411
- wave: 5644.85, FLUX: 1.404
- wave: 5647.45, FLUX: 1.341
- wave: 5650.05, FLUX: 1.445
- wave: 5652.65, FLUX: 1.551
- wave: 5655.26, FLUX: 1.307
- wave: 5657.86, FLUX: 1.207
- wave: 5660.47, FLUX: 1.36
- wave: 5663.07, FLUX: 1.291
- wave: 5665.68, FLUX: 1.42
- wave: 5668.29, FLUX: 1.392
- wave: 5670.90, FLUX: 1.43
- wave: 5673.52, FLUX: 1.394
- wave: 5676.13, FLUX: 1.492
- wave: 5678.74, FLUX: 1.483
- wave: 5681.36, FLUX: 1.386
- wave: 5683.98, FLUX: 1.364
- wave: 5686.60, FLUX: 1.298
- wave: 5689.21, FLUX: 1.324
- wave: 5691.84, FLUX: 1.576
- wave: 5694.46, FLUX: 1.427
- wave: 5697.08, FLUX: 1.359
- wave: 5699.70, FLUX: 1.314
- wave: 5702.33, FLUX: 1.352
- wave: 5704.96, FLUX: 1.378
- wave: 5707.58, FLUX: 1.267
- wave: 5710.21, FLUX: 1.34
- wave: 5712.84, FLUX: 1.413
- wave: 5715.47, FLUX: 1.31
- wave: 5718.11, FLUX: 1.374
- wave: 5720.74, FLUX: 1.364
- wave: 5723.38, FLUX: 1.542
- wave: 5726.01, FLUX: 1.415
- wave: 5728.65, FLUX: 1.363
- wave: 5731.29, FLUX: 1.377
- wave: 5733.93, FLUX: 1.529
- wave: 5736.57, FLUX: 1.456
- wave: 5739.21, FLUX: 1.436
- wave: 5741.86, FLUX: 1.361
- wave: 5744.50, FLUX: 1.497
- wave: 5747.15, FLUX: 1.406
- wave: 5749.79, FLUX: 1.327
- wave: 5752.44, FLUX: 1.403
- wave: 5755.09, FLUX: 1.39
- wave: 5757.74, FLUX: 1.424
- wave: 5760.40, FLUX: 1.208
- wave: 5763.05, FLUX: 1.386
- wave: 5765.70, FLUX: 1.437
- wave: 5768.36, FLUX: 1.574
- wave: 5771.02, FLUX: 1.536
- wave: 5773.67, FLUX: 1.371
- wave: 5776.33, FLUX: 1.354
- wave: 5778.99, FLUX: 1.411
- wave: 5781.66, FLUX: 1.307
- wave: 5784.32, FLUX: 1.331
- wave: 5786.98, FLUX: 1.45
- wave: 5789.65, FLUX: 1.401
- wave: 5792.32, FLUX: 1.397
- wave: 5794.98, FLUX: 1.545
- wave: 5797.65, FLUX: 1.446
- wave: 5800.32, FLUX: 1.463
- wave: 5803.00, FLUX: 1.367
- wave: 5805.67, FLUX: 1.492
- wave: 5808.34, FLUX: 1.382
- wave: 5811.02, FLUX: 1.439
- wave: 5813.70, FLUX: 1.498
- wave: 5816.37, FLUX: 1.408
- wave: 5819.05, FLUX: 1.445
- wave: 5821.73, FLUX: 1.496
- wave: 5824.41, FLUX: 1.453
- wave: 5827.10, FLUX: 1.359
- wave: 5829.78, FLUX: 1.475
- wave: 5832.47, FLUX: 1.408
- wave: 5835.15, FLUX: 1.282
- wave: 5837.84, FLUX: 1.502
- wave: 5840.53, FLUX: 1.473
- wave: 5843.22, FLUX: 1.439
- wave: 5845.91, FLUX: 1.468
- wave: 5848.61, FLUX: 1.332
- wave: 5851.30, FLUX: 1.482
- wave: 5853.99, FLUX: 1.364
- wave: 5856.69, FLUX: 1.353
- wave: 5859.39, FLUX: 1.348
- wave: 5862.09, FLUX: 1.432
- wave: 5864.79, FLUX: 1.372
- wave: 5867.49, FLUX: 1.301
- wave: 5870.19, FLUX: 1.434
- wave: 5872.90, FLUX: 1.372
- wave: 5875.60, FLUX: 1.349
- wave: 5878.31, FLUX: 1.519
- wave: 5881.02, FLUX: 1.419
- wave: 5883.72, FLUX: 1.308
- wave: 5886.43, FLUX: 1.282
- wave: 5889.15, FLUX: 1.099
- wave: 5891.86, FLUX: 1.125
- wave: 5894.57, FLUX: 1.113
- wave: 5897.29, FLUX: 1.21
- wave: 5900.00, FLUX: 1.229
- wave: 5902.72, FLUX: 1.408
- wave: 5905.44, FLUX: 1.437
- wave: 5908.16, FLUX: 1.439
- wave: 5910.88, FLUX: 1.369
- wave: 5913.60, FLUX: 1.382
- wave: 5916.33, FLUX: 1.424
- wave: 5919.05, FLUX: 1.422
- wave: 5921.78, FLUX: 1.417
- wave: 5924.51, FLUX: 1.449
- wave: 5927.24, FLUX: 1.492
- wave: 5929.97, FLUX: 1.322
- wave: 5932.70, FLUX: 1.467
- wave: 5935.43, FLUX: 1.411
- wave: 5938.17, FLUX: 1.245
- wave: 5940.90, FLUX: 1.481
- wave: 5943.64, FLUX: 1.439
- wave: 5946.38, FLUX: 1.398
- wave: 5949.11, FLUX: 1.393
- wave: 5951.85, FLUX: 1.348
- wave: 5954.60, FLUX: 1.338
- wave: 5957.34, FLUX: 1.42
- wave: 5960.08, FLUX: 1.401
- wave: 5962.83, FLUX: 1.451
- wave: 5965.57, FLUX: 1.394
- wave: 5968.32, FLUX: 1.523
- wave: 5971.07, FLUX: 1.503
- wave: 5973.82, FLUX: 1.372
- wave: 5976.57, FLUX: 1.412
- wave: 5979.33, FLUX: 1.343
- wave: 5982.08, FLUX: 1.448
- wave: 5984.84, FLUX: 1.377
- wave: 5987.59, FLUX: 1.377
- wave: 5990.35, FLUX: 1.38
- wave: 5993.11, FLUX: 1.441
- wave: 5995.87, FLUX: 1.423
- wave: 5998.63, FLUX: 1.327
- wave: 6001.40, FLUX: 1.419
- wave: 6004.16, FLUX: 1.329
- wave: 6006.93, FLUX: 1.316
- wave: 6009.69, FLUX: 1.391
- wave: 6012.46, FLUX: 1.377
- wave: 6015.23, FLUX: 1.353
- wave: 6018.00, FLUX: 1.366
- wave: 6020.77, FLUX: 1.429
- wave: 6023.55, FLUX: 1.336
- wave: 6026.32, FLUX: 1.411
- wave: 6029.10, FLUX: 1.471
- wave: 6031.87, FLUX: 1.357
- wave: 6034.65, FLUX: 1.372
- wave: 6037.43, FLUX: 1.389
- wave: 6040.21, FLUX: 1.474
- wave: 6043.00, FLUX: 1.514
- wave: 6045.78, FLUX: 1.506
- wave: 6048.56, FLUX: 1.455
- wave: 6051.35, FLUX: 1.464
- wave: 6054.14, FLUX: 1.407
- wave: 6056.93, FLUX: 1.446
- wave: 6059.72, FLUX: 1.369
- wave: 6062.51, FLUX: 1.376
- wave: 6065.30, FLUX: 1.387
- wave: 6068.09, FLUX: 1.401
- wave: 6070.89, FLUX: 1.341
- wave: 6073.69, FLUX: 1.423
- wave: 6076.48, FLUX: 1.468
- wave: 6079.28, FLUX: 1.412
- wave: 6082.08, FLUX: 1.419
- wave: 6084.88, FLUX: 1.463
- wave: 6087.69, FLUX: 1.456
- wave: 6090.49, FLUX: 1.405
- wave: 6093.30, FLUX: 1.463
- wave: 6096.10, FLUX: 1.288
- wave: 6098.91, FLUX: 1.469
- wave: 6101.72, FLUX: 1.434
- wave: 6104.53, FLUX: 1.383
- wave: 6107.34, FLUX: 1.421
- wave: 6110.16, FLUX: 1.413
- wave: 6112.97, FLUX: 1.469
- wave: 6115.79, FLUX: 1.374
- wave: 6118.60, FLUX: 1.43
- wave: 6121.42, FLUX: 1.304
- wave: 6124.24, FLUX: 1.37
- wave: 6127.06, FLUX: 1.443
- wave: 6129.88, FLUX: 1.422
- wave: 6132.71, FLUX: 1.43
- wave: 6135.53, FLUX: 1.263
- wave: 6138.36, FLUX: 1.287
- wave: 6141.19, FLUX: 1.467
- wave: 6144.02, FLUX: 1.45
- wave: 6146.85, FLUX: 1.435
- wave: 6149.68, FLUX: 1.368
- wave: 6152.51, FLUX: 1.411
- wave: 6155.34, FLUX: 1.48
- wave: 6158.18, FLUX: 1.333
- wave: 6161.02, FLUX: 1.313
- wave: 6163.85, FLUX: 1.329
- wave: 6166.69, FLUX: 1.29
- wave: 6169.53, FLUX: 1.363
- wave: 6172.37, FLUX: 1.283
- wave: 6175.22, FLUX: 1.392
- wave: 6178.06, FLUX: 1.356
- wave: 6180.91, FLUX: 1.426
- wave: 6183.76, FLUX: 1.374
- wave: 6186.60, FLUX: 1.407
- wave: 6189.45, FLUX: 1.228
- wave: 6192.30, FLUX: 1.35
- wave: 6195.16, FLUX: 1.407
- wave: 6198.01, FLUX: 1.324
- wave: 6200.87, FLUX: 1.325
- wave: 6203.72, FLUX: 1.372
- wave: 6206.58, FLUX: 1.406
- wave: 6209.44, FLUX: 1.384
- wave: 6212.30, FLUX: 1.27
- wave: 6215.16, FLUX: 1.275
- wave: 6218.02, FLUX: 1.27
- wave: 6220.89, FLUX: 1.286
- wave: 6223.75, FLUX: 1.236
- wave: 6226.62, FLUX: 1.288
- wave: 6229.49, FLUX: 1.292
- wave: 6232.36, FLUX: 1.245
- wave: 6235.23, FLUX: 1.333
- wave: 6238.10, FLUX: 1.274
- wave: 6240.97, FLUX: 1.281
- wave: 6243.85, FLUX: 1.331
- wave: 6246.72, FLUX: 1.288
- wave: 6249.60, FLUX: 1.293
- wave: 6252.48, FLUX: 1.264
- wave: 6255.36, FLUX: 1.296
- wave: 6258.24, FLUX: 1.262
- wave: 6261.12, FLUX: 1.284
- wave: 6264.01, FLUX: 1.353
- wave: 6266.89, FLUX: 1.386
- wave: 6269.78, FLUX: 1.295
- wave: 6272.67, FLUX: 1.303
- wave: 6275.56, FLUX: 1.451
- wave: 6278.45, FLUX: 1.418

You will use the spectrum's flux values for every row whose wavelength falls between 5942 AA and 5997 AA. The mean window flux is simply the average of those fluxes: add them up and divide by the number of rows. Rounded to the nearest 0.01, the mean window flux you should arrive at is 1.41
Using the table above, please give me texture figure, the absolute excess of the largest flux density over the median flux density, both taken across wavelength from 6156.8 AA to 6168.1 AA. 0.012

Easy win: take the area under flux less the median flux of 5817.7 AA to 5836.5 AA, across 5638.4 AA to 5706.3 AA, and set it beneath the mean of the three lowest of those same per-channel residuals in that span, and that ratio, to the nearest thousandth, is 0.046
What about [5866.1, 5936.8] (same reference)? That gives 0.052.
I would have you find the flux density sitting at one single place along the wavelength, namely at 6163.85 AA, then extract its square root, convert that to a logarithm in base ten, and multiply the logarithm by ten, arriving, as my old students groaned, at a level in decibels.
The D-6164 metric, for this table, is 0.62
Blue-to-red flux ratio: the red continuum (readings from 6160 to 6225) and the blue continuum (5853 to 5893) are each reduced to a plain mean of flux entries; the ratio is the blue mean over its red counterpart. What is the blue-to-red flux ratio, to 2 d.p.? 1.00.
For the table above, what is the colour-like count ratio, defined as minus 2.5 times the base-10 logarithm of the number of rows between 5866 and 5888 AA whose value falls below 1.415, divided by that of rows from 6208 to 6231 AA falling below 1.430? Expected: 0.5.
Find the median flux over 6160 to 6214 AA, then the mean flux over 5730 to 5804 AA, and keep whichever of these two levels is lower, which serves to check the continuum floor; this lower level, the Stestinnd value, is 1.36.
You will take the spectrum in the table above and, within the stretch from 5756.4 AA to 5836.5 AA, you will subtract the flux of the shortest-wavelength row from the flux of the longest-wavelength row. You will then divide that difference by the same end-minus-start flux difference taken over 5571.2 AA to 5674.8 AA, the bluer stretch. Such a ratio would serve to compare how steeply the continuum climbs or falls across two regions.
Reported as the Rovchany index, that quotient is -1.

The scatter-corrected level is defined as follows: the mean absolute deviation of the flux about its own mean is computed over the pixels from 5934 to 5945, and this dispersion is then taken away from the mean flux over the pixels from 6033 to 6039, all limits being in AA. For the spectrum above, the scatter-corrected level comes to 1.31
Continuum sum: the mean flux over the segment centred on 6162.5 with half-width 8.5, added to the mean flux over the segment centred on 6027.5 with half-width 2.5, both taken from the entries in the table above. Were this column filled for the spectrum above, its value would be 2.79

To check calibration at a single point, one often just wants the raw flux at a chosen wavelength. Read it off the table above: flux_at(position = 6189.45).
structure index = 1.228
